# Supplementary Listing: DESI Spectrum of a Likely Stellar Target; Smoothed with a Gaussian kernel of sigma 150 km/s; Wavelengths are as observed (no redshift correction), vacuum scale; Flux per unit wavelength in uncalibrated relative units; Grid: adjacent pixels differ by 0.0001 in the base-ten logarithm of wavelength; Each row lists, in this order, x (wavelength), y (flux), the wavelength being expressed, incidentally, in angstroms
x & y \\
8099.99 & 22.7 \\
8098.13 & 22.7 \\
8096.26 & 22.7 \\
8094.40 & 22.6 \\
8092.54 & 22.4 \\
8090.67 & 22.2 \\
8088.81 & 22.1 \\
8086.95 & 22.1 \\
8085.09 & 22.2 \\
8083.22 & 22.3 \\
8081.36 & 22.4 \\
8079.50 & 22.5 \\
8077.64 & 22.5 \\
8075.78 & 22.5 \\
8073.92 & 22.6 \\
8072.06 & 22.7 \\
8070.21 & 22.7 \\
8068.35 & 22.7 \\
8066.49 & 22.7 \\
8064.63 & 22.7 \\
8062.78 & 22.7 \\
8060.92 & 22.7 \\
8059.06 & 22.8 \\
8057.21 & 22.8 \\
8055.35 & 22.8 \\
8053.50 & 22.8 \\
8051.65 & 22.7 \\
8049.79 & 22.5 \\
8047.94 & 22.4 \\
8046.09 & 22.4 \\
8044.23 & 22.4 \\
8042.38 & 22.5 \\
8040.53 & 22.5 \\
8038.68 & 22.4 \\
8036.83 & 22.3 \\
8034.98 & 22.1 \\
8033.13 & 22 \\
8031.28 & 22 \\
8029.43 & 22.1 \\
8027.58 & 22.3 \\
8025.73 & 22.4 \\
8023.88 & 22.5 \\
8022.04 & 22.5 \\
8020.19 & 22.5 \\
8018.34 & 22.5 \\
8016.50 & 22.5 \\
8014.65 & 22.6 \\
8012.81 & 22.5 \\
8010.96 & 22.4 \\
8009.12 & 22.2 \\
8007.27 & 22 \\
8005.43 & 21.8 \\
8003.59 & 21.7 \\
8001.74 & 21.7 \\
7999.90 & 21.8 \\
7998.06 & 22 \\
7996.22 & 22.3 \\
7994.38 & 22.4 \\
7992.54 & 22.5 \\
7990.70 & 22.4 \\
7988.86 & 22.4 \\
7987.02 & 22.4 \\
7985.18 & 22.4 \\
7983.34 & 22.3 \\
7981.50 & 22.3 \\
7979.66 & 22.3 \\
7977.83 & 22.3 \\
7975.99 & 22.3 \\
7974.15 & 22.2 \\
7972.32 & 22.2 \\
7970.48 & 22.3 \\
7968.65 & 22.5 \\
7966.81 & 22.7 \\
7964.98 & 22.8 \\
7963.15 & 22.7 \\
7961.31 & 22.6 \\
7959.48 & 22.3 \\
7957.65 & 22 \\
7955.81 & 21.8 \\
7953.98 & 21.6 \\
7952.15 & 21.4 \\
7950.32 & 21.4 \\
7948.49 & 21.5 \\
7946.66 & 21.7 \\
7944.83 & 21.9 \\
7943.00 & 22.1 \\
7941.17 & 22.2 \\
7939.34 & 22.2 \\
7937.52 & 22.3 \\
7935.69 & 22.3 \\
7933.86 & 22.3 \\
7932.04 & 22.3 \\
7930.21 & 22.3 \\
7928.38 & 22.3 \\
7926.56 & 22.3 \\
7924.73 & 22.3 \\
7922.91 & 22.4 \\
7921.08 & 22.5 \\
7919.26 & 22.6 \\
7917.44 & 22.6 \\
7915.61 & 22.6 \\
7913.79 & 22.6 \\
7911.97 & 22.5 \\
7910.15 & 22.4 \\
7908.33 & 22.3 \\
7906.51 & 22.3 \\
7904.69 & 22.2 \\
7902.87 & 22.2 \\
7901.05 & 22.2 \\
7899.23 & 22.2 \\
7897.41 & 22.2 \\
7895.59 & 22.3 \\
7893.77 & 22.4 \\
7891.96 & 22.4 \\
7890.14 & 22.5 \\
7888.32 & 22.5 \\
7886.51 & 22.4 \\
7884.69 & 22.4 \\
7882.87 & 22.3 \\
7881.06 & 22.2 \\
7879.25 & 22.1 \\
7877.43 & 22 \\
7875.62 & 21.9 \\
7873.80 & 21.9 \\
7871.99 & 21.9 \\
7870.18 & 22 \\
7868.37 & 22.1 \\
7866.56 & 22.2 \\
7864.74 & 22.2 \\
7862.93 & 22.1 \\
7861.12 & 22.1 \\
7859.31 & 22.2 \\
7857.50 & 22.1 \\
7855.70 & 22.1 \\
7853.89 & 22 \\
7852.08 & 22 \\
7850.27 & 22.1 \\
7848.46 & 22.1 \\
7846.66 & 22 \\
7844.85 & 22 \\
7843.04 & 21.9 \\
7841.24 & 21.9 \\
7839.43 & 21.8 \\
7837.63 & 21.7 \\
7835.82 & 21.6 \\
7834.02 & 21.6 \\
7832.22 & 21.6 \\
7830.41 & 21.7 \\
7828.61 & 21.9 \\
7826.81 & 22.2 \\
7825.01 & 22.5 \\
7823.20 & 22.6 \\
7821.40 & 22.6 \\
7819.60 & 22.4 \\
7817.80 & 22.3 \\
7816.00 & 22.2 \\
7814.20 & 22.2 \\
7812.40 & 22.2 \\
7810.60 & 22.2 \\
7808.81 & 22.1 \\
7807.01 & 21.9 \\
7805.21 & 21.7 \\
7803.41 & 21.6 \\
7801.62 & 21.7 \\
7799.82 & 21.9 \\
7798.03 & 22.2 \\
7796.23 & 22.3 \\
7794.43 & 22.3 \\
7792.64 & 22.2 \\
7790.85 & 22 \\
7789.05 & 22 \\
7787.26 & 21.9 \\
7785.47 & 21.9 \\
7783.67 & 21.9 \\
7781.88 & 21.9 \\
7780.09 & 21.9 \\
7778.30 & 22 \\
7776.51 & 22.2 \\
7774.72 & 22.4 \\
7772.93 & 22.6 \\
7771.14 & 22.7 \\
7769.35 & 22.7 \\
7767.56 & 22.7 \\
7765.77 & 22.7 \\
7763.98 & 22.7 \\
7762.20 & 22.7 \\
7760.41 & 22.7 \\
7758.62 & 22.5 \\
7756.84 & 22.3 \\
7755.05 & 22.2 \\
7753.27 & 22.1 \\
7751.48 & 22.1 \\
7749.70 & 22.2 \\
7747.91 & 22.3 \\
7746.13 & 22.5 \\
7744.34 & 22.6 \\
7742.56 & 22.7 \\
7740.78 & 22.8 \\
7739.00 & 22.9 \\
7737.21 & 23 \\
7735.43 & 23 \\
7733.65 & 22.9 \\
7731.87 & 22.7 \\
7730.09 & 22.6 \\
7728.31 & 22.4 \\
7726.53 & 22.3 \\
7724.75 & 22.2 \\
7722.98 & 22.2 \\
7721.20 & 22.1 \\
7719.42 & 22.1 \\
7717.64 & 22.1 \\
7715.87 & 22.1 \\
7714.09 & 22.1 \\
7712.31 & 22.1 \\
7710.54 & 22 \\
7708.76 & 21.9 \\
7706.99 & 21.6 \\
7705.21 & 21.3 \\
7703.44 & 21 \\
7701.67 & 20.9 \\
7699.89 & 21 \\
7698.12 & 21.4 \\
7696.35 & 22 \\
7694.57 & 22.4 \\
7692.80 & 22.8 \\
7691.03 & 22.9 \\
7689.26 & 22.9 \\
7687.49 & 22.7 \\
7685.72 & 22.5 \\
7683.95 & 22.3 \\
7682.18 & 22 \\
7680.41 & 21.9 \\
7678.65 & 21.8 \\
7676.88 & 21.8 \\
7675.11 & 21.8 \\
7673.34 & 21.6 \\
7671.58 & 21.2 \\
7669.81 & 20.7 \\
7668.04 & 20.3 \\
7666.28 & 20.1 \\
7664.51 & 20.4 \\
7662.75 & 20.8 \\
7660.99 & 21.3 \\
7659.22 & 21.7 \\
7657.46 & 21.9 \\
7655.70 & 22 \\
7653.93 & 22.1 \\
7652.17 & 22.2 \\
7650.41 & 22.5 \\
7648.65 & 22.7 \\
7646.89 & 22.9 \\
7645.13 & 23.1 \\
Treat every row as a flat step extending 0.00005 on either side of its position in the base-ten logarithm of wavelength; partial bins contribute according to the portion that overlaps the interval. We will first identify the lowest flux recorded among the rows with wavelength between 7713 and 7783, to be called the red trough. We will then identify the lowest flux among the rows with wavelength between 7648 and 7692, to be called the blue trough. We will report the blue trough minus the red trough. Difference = -1.8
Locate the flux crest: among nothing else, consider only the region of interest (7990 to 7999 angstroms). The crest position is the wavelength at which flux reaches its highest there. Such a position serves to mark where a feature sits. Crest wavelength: 7992.54 angstroms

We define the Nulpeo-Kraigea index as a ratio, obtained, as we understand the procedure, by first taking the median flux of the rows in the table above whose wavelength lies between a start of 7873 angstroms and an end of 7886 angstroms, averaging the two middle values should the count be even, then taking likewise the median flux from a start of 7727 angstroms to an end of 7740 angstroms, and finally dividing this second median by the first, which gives 1.04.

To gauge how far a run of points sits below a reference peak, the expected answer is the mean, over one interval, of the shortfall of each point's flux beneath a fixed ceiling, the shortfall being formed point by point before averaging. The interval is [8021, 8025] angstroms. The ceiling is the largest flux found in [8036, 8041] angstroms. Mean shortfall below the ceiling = 0.0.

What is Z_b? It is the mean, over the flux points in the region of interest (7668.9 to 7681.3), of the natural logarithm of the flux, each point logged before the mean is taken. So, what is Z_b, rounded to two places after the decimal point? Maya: 3.07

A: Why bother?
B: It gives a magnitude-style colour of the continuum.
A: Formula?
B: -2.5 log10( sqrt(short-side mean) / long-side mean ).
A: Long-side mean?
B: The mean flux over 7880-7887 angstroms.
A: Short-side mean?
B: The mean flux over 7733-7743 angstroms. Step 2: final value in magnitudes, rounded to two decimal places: 1.67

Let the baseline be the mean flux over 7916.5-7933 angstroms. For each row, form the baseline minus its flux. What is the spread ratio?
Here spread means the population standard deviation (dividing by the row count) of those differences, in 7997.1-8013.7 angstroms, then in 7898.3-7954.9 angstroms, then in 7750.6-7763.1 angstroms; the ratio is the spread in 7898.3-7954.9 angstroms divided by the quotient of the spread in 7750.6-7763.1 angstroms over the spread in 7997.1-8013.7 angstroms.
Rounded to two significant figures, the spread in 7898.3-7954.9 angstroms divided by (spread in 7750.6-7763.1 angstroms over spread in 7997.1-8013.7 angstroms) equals 0.39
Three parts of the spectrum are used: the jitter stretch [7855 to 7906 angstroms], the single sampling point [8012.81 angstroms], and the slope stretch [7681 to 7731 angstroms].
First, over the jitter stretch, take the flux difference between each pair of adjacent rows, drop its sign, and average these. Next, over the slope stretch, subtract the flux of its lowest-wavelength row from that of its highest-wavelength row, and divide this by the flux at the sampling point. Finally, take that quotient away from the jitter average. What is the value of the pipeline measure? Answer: 0.029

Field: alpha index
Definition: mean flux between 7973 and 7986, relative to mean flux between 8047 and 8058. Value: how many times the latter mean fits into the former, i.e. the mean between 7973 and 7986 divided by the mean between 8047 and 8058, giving 0.98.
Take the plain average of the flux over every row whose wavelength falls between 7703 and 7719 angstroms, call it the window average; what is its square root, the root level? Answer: 4.67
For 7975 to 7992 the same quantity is 4.73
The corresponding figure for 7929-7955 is 4.69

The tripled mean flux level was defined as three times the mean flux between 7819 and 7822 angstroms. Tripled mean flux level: 67.5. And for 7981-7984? 66.9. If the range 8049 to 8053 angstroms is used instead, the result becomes 67.8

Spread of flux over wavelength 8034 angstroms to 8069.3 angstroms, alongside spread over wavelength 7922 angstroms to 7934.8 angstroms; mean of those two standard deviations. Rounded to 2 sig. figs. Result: 0.12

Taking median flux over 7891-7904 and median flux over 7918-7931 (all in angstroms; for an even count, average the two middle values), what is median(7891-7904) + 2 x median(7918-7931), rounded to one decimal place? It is 66.8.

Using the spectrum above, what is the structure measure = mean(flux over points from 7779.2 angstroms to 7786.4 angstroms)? 21.9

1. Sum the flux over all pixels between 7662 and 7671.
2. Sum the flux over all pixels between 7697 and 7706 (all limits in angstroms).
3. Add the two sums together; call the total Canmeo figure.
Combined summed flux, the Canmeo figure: 208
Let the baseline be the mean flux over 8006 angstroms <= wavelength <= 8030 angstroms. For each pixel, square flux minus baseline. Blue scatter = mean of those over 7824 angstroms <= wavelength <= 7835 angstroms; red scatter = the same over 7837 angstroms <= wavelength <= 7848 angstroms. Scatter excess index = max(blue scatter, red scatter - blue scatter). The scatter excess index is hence 0.33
